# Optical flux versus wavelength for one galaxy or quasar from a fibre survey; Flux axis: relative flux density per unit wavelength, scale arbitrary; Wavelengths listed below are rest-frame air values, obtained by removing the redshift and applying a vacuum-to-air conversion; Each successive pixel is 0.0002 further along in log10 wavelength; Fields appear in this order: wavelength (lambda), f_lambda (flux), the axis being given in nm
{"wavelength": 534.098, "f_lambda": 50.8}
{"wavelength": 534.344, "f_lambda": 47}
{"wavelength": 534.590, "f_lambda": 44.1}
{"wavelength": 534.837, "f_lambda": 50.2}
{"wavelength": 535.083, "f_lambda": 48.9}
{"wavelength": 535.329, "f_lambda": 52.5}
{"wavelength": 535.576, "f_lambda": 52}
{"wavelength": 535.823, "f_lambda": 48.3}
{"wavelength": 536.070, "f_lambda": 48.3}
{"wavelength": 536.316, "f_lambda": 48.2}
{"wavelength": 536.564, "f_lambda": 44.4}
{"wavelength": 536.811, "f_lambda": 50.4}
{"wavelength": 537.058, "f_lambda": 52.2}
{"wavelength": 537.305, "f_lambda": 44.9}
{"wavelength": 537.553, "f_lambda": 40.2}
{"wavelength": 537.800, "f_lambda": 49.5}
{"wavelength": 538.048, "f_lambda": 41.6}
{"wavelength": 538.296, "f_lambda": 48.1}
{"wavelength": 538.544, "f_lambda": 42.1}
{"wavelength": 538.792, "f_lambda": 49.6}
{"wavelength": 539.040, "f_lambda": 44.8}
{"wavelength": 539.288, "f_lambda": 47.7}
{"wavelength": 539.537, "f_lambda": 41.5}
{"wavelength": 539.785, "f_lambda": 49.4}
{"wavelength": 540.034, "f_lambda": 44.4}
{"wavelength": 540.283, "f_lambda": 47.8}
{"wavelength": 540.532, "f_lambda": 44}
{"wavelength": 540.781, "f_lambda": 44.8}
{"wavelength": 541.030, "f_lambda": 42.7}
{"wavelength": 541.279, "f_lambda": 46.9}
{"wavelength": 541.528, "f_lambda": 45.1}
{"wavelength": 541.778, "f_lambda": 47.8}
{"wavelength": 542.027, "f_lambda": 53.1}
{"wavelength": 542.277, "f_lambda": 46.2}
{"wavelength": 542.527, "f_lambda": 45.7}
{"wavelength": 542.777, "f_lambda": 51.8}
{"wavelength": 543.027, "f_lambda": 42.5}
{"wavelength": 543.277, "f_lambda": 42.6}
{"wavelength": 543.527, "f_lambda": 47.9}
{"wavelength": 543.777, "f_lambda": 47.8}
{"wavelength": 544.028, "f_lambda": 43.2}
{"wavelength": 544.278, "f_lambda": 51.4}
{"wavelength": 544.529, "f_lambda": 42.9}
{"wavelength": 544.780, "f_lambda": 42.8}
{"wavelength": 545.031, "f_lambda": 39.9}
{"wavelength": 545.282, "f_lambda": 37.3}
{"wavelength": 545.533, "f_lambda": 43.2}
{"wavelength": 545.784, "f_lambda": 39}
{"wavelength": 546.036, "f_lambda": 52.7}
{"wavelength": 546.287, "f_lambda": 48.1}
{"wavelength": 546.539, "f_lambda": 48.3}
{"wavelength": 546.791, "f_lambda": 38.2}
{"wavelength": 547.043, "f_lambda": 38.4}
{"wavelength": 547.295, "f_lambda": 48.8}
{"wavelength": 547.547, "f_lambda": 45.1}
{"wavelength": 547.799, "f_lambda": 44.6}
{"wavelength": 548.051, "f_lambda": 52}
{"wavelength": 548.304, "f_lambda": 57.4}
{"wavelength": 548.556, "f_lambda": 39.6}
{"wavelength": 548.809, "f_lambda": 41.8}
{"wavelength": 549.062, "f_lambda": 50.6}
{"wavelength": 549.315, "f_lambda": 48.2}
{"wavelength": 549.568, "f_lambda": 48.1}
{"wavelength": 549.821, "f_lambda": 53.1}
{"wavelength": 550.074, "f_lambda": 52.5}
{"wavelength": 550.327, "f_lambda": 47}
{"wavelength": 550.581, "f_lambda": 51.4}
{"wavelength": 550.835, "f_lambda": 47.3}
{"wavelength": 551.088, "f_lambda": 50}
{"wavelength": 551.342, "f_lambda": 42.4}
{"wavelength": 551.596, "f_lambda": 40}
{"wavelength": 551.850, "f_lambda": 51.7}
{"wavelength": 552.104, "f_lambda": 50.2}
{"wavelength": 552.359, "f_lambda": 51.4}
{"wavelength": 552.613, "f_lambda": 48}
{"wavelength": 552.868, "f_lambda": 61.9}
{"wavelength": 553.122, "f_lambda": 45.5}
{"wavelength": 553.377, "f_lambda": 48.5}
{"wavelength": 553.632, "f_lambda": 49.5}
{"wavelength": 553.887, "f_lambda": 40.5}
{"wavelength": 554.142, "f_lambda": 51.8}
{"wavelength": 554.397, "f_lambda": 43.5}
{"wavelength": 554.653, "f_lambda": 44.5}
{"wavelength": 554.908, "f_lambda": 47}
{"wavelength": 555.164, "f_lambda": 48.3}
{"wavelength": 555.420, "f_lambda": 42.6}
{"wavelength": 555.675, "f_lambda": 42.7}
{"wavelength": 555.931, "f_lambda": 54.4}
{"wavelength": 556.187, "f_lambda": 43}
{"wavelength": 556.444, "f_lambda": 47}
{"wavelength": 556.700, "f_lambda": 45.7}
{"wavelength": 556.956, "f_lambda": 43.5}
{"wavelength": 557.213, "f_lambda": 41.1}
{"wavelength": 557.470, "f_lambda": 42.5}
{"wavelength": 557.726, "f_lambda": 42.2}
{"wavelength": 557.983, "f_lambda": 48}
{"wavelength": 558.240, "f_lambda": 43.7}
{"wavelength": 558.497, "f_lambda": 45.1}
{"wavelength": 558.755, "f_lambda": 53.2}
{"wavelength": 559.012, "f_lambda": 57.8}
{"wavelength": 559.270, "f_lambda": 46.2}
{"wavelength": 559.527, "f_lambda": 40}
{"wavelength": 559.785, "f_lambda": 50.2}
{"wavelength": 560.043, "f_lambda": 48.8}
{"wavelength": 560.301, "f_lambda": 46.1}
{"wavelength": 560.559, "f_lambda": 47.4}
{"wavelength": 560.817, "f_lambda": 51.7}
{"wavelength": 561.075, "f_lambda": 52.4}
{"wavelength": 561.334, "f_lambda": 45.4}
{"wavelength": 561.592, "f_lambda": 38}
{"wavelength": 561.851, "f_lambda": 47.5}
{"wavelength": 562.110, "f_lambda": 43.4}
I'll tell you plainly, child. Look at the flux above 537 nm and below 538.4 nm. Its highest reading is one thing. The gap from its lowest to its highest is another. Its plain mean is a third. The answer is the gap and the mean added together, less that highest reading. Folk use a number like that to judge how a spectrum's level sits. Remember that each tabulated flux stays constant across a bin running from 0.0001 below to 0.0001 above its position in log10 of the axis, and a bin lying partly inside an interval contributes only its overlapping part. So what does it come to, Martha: 6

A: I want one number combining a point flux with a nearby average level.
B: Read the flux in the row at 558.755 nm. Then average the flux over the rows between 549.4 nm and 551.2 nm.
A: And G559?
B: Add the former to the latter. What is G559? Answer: 103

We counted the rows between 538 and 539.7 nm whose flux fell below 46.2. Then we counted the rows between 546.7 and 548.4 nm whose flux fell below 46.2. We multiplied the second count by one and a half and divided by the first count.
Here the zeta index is 1.5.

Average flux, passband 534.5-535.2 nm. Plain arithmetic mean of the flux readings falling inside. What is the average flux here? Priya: 48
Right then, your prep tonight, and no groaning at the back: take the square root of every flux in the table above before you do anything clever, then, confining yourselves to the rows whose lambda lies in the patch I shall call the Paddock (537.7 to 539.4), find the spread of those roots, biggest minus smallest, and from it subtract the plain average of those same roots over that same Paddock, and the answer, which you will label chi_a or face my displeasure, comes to -6.20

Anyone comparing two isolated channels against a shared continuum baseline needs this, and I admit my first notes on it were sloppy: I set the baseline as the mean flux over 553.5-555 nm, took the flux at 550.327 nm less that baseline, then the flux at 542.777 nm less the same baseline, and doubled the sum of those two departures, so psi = 13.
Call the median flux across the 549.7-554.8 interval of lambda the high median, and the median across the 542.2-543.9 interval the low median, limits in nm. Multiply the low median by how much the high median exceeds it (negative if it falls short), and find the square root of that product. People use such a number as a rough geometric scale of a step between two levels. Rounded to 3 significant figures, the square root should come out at 11.4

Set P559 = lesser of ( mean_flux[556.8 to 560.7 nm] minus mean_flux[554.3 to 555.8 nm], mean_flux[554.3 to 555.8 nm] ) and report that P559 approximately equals 1.6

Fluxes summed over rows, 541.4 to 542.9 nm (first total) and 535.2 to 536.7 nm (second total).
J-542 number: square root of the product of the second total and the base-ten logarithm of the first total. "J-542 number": 26.9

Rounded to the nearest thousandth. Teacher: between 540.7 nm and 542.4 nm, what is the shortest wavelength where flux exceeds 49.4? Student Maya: 542.027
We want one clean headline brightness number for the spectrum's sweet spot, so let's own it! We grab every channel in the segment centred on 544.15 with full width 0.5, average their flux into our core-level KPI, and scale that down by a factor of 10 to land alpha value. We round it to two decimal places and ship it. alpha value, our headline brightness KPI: 4.73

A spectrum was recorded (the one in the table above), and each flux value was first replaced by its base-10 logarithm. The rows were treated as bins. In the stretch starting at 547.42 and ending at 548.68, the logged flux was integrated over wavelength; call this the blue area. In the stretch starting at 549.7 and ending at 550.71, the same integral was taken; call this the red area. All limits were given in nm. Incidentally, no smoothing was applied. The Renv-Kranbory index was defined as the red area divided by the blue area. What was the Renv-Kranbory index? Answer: 0.82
